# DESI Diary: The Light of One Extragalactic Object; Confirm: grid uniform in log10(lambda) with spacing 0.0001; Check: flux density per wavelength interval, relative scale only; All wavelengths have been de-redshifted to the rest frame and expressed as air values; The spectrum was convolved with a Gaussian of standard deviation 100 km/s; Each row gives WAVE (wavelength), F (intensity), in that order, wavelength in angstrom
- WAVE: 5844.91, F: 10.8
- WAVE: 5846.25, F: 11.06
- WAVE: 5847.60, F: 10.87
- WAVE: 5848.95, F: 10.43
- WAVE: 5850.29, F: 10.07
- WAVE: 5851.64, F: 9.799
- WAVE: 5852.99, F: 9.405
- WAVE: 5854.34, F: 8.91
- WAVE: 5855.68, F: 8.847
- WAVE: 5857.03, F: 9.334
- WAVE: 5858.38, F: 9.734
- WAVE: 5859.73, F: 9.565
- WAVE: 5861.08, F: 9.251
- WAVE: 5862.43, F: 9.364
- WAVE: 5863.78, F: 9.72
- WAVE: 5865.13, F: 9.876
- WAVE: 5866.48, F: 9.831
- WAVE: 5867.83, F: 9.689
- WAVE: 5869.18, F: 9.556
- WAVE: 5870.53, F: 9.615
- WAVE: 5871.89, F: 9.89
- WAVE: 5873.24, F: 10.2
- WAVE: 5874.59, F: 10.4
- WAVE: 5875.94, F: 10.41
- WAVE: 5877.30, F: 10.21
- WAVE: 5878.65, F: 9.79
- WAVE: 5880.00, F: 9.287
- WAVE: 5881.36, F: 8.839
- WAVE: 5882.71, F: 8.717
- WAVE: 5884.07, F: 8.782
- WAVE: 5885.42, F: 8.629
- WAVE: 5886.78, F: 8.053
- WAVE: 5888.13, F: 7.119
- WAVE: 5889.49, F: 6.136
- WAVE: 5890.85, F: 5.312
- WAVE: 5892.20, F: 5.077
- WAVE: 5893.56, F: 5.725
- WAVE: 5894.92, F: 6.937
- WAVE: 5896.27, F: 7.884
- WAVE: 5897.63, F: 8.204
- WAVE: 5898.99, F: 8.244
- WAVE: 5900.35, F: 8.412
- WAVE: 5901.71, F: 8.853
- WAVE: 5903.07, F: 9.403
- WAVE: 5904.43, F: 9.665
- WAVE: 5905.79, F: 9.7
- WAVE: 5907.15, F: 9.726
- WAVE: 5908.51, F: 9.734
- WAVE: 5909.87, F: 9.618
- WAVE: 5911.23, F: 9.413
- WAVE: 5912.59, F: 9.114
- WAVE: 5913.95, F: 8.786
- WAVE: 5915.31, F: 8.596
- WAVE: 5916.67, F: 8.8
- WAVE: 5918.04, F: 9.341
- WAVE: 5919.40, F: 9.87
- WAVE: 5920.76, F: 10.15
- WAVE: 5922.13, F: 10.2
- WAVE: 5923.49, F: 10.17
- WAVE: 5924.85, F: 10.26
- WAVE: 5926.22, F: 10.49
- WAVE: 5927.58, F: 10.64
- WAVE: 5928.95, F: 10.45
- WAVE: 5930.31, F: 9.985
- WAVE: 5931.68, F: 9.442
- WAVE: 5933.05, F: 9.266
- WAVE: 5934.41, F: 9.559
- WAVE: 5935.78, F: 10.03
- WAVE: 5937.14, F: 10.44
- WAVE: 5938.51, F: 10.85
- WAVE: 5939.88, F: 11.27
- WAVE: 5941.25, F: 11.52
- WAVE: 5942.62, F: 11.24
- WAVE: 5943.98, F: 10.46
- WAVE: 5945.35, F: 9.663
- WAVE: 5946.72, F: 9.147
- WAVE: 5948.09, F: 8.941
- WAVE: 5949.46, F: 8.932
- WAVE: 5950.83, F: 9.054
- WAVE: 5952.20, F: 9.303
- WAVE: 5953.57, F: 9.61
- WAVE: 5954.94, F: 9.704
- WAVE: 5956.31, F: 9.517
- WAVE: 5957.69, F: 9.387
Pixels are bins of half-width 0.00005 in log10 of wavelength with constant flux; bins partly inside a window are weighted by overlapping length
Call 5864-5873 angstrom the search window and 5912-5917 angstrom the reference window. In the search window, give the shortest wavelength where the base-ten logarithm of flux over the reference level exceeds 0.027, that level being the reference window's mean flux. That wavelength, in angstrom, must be 5865.13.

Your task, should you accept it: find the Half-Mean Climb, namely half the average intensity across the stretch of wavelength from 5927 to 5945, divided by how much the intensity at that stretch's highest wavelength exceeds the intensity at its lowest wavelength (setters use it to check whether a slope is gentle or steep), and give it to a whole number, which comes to -29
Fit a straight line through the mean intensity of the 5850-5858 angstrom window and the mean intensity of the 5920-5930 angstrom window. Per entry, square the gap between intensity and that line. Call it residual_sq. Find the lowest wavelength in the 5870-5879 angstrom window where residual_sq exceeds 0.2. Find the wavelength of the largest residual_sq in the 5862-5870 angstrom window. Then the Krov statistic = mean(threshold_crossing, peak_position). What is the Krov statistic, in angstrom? 5869.2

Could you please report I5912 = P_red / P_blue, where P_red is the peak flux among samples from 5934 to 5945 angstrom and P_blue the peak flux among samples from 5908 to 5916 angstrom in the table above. 1.18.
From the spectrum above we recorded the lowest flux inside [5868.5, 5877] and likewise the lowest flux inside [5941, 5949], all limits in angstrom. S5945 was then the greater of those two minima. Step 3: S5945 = 9.6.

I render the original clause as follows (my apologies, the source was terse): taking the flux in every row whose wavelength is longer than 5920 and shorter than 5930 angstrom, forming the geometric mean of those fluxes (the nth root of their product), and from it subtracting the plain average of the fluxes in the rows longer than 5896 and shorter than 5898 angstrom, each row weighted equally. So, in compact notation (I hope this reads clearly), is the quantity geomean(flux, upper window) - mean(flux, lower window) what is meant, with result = 2.29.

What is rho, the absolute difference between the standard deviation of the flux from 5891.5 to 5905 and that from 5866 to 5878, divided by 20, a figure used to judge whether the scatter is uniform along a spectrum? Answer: 0.06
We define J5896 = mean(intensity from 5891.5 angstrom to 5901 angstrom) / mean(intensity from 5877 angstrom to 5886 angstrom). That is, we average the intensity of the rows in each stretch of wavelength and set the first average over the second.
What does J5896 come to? 0.79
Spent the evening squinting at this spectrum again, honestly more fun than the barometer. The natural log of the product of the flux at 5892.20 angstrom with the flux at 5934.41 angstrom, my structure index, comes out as 3.88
